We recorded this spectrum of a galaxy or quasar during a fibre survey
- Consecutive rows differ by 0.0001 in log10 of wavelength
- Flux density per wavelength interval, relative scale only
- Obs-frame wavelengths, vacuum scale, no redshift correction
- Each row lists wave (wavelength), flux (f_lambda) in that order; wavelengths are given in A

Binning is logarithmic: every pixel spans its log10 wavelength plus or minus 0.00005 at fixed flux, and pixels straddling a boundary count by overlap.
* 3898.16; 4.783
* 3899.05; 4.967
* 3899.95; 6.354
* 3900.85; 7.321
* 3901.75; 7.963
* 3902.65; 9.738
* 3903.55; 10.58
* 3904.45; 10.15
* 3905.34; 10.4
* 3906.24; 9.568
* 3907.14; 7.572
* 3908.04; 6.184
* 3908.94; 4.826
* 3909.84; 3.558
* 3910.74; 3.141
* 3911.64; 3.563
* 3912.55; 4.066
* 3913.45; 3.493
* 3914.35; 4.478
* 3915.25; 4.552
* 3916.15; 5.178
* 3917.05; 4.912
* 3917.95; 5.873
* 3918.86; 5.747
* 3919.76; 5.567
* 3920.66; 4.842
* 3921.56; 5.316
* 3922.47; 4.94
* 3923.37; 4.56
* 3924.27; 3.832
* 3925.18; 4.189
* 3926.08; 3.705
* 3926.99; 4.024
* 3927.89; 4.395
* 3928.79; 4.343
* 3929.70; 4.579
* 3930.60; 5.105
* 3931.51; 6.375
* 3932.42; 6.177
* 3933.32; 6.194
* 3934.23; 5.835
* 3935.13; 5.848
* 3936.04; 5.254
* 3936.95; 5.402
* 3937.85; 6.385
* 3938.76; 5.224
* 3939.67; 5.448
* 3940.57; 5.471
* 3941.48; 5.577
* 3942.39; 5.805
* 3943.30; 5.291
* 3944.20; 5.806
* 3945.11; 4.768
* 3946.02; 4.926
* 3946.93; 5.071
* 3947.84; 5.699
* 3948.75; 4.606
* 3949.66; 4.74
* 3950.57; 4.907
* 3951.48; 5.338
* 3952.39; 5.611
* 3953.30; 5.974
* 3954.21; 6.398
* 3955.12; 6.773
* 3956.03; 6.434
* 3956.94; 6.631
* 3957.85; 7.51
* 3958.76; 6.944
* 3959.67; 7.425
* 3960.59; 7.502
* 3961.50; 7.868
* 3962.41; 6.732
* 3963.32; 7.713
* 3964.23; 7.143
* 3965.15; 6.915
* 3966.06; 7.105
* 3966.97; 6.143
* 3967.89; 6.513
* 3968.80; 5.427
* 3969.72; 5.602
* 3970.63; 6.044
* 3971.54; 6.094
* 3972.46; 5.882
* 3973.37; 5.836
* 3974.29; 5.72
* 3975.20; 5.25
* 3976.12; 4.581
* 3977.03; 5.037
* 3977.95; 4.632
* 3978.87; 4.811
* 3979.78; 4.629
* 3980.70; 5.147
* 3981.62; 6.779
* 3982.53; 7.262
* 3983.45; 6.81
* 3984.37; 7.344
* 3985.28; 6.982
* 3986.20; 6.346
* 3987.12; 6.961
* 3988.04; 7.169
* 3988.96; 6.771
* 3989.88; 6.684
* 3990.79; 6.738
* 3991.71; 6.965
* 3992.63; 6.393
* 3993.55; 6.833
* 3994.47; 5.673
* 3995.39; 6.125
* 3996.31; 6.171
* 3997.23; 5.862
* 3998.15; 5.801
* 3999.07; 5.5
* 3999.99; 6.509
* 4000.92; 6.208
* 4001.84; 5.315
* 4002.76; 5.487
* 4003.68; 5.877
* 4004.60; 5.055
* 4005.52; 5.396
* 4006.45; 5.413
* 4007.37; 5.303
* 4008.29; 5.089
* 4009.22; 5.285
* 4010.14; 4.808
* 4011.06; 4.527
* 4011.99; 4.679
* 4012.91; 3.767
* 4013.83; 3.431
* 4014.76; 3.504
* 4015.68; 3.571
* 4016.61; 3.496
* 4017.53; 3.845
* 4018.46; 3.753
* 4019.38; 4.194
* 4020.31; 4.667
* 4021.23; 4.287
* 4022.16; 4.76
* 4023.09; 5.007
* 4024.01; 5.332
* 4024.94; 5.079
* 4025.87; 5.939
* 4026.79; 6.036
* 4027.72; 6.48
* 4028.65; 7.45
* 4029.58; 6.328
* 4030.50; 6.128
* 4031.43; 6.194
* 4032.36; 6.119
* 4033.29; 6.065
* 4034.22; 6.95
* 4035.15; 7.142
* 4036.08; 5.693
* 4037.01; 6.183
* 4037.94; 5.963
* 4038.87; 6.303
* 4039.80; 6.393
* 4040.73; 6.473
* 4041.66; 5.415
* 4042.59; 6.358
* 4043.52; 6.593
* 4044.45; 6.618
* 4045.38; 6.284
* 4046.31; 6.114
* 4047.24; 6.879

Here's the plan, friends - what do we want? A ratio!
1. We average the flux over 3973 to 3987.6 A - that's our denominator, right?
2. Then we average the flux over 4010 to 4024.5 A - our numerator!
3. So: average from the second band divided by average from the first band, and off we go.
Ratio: 0.7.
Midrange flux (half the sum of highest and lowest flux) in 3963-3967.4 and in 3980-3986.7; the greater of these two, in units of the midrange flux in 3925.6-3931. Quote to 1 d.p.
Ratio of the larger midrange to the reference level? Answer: 1.6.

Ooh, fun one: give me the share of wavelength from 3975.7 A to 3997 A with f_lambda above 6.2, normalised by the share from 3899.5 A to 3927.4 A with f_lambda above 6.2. 2.1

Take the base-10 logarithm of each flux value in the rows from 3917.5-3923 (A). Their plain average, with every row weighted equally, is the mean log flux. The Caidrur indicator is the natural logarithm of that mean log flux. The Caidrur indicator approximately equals -0.32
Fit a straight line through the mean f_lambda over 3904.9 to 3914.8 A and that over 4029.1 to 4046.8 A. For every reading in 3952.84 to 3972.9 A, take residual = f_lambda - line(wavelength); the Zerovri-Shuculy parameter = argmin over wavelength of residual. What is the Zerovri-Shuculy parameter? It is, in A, 3968.80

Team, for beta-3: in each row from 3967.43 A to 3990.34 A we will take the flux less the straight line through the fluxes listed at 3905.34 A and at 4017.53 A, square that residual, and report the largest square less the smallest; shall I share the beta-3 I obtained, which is 2.8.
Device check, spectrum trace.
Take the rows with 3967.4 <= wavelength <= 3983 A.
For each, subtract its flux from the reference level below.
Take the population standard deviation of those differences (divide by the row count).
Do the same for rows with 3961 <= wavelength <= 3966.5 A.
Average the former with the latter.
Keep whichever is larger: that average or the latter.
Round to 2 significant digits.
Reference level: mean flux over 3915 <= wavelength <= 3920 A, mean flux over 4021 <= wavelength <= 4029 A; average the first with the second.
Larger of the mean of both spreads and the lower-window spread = 0.58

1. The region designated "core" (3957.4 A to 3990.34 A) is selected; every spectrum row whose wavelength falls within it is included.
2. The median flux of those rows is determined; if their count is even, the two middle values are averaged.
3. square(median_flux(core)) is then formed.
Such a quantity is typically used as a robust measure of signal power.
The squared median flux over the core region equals 45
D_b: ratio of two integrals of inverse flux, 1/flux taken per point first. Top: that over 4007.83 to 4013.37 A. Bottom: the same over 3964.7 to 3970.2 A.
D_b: 1.4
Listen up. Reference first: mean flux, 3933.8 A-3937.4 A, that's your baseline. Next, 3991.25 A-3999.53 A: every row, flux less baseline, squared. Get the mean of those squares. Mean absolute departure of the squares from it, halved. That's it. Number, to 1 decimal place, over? 0.3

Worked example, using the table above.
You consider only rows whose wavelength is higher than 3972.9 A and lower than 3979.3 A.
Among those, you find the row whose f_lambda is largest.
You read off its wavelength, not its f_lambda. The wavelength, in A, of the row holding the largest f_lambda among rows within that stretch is 3973.37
